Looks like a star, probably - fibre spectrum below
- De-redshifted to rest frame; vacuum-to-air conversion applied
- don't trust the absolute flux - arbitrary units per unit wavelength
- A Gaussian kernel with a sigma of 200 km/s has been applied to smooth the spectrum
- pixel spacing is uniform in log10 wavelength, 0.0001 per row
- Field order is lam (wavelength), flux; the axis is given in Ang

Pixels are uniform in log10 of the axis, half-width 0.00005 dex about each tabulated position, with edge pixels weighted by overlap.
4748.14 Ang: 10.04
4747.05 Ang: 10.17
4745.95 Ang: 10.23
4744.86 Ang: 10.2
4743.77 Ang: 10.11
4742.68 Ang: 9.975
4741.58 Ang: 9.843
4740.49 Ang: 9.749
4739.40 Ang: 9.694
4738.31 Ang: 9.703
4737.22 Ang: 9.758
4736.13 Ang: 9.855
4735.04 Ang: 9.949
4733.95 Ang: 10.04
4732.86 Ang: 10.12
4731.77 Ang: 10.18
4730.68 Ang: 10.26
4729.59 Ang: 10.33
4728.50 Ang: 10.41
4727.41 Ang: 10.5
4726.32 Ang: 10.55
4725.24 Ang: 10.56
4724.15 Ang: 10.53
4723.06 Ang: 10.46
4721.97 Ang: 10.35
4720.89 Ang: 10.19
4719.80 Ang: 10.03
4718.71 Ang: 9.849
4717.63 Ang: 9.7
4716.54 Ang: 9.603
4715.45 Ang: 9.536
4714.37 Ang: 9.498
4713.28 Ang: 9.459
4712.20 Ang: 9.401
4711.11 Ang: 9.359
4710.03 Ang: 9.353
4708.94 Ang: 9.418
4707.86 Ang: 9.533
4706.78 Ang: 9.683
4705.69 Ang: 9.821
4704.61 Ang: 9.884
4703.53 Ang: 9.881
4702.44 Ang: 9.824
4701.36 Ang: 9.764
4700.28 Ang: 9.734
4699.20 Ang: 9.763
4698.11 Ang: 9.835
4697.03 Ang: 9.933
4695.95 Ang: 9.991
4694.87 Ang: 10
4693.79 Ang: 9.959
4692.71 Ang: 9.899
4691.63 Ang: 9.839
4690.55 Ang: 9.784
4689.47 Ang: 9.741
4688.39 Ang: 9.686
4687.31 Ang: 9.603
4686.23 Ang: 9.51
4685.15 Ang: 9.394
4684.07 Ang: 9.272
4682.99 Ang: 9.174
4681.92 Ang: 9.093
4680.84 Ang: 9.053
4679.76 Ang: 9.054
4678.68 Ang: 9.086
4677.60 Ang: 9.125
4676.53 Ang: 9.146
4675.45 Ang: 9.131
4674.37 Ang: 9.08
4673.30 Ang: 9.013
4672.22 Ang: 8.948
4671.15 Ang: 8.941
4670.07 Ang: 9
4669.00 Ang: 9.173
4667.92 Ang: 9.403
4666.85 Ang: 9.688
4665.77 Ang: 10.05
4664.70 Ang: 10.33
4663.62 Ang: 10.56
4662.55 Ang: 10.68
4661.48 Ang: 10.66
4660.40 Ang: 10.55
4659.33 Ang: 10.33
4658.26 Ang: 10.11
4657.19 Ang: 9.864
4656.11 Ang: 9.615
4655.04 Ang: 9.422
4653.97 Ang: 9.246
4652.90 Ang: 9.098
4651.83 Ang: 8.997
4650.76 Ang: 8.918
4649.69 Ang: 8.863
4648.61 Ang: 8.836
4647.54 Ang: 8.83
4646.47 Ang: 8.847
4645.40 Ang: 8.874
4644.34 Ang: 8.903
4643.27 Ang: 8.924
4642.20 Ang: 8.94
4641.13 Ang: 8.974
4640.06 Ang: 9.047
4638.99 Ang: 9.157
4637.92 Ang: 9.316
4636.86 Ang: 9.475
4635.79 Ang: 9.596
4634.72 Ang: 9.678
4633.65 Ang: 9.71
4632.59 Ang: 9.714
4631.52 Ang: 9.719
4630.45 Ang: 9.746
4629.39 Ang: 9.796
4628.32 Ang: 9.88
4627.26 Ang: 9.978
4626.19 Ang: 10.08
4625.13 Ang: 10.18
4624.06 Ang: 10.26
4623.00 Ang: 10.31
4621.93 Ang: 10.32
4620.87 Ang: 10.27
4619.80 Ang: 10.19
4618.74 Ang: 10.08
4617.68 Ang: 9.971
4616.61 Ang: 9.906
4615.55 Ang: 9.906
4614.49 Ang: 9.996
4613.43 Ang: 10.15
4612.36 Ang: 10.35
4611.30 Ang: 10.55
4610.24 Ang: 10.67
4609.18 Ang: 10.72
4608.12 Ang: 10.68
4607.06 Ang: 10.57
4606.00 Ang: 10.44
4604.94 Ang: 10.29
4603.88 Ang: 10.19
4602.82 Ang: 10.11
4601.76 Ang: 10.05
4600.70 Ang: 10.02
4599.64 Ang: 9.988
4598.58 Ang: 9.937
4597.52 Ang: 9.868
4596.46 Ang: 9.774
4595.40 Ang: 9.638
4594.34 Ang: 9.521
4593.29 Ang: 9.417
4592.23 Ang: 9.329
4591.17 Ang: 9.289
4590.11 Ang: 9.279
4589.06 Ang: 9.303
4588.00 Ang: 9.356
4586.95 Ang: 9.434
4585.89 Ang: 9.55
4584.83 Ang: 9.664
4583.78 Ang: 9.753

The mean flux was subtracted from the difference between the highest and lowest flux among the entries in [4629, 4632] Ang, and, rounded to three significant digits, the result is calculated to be -9.68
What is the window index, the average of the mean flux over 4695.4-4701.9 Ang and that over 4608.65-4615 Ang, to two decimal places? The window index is 10.12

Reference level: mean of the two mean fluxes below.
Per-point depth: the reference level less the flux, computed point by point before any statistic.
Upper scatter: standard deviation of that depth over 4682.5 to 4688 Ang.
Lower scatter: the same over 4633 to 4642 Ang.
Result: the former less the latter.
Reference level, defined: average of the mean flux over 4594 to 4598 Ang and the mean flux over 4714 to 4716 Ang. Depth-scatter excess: -0.115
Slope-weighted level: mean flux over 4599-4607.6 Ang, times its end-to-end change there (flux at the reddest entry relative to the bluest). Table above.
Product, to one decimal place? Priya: 5.9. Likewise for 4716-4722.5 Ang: 7.4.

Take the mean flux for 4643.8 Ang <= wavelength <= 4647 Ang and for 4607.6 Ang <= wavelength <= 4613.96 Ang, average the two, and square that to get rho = 94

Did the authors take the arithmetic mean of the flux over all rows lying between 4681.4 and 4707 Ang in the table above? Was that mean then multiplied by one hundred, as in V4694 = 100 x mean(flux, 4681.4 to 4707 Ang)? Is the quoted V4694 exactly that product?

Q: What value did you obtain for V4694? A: 971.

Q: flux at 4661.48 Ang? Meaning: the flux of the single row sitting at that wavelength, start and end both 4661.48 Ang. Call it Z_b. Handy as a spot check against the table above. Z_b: 10.66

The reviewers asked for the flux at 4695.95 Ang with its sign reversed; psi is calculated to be -10.0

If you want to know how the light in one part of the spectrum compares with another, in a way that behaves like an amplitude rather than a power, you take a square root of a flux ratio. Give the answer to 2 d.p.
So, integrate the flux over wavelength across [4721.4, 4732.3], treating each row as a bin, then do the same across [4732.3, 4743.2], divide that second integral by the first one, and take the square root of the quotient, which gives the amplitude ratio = 0.97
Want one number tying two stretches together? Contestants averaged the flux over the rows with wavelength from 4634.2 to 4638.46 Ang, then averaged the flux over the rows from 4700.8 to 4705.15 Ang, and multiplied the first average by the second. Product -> 94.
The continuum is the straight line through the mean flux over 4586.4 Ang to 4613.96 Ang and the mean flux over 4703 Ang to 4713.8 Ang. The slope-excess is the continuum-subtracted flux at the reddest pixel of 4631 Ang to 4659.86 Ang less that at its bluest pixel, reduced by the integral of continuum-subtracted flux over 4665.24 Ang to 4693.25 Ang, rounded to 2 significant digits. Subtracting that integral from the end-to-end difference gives 10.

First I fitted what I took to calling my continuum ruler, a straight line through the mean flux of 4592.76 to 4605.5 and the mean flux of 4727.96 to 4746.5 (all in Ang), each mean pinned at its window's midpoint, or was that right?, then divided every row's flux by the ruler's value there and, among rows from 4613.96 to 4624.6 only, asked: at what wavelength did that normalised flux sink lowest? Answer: 4616.61 Ang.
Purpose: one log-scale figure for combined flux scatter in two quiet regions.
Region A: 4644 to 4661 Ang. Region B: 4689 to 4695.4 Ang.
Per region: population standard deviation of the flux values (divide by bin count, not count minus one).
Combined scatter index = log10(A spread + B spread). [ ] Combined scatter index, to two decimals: -0.18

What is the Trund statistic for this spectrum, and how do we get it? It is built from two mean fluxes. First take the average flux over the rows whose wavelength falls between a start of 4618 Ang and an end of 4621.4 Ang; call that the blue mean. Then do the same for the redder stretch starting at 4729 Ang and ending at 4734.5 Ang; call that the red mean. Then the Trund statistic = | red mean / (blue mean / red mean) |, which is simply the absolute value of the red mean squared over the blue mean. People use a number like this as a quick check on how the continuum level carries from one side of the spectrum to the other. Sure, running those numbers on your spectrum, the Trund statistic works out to 10.2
